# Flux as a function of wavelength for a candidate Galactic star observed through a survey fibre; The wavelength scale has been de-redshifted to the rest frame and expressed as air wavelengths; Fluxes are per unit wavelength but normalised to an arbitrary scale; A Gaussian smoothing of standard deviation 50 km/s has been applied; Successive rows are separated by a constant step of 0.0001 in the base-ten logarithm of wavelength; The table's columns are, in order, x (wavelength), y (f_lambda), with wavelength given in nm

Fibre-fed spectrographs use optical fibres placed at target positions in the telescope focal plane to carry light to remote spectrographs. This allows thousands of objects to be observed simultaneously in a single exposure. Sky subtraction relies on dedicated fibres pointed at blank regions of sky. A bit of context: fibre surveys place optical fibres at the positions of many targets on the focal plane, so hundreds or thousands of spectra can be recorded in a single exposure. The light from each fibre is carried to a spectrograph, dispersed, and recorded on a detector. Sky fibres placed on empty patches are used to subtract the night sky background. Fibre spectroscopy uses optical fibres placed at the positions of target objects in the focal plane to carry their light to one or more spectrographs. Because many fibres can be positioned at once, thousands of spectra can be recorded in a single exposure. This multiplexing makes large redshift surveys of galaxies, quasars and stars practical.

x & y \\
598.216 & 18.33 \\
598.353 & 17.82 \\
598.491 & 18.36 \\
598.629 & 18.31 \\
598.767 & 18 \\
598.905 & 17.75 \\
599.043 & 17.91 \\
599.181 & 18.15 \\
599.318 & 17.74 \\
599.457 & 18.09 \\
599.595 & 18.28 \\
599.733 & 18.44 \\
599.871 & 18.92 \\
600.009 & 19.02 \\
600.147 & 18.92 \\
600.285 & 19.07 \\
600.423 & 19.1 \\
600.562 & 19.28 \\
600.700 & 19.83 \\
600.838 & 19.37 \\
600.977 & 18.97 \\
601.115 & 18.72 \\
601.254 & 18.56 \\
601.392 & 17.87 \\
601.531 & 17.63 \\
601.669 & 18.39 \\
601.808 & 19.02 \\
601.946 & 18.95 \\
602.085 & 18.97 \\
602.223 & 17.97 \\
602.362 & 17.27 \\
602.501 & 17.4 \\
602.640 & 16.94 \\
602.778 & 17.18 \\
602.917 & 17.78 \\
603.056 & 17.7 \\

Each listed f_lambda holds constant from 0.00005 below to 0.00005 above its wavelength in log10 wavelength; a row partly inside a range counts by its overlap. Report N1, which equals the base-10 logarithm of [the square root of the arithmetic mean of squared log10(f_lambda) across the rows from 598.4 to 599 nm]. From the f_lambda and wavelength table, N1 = 0.100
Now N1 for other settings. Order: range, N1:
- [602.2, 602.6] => 0.095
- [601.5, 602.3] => 0.103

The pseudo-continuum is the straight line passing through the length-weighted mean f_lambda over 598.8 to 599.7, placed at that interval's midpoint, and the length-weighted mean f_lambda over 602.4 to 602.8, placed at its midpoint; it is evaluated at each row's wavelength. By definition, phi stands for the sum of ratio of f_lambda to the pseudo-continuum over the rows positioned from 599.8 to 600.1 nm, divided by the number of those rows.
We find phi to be 1.06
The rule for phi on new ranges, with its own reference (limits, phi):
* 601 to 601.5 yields 1.05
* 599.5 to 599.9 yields 1.04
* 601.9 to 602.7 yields 1.04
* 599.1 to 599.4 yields 1.00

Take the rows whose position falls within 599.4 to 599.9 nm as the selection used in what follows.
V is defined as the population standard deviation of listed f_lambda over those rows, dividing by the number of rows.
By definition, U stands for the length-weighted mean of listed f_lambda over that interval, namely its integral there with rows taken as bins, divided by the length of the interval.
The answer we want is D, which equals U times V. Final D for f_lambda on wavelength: 6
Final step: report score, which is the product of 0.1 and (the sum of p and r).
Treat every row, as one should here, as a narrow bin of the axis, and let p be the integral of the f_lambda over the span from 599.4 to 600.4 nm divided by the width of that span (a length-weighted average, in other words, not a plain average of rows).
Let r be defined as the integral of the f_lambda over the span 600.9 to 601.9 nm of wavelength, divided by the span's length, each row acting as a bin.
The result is 3.72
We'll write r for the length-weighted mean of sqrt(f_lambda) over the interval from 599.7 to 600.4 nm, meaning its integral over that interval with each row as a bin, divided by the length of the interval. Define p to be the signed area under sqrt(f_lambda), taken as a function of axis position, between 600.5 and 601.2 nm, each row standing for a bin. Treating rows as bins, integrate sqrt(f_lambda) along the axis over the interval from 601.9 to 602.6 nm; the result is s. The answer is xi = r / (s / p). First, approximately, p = 3.07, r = 4.35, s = 2.970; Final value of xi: 4.50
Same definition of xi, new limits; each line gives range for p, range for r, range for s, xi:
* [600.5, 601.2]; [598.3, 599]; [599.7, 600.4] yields 4.27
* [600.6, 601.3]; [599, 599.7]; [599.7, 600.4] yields 4.27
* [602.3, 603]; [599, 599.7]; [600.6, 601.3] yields 4.05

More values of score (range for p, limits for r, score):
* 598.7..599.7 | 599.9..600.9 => 3.72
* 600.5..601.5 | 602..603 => 3.65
